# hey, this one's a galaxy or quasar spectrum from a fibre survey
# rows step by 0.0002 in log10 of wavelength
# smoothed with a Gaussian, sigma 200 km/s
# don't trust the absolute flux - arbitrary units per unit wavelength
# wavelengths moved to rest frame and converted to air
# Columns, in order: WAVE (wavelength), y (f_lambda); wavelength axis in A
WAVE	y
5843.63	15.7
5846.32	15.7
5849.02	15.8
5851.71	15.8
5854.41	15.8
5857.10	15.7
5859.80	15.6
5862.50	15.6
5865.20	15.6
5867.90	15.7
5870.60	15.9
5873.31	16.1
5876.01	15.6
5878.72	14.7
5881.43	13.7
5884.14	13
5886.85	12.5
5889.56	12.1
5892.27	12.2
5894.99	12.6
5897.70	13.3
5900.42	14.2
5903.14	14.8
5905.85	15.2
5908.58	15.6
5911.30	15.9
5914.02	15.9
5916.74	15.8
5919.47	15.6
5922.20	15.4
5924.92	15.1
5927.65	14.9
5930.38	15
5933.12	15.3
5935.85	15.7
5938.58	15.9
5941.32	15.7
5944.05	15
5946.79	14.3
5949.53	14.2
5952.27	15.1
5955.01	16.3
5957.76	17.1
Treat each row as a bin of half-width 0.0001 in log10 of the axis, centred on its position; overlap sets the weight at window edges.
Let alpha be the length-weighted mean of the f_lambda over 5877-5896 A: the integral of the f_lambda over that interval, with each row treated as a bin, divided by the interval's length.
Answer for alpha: 13.0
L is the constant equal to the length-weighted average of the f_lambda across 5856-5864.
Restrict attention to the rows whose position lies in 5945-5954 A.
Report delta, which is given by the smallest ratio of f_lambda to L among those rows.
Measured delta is 0.909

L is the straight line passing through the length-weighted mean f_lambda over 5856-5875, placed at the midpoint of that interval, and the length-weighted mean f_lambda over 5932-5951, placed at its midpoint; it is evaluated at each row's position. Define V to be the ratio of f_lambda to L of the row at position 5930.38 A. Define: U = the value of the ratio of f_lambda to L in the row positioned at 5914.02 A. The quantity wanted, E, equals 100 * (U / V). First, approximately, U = 1.03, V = 0.98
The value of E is 105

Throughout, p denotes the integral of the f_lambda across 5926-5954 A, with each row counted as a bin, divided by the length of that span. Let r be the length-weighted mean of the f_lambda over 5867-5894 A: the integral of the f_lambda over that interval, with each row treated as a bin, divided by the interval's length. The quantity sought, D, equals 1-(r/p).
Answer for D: 0.07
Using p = 15.1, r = 14.1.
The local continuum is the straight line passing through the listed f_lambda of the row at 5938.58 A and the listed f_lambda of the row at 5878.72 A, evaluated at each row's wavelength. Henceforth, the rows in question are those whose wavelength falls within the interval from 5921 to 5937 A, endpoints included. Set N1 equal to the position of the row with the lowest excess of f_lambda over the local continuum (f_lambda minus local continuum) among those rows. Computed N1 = 5927.65 A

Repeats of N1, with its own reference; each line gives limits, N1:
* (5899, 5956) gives 5949.53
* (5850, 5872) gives 5865.20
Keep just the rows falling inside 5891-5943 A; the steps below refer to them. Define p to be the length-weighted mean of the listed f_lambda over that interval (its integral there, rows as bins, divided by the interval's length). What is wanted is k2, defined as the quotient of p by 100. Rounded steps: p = 15.0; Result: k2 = 0.150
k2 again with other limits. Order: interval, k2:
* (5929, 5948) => 0.153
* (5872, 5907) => 0.138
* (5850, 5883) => 0.155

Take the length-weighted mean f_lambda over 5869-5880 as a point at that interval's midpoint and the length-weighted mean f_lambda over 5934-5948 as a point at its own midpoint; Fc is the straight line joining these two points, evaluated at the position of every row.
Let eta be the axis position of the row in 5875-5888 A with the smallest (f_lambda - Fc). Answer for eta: 5886.85 A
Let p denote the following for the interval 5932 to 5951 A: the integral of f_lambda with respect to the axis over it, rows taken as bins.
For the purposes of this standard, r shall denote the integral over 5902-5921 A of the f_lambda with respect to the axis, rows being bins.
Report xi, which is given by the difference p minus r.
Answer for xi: -7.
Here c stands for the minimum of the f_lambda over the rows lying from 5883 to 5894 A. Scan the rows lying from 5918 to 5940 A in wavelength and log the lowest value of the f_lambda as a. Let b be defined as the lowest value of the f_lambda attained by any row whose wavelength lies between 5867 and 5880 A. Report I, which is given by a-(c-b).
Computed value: 17.5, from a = 14.9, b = 14.7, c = 12.1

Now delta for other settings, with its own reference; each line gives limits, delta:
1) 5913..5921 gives 0.998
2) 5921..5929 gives 0.954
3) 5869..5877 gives 0.998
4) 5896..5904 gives 0.851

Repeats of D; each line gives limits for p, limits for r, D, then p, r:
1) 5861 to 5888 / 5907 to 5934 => -0.04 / 14.9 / 15.4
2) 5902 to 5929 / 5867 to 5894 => 0.09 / 15.4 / 14.1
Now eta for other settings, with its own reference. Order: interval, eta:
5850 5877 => 5859.80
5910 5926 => 5924.92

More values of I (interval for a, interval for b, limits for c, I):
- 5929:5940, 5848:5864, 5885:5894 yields 18.5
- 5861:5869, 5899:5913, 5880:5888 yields 17.3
